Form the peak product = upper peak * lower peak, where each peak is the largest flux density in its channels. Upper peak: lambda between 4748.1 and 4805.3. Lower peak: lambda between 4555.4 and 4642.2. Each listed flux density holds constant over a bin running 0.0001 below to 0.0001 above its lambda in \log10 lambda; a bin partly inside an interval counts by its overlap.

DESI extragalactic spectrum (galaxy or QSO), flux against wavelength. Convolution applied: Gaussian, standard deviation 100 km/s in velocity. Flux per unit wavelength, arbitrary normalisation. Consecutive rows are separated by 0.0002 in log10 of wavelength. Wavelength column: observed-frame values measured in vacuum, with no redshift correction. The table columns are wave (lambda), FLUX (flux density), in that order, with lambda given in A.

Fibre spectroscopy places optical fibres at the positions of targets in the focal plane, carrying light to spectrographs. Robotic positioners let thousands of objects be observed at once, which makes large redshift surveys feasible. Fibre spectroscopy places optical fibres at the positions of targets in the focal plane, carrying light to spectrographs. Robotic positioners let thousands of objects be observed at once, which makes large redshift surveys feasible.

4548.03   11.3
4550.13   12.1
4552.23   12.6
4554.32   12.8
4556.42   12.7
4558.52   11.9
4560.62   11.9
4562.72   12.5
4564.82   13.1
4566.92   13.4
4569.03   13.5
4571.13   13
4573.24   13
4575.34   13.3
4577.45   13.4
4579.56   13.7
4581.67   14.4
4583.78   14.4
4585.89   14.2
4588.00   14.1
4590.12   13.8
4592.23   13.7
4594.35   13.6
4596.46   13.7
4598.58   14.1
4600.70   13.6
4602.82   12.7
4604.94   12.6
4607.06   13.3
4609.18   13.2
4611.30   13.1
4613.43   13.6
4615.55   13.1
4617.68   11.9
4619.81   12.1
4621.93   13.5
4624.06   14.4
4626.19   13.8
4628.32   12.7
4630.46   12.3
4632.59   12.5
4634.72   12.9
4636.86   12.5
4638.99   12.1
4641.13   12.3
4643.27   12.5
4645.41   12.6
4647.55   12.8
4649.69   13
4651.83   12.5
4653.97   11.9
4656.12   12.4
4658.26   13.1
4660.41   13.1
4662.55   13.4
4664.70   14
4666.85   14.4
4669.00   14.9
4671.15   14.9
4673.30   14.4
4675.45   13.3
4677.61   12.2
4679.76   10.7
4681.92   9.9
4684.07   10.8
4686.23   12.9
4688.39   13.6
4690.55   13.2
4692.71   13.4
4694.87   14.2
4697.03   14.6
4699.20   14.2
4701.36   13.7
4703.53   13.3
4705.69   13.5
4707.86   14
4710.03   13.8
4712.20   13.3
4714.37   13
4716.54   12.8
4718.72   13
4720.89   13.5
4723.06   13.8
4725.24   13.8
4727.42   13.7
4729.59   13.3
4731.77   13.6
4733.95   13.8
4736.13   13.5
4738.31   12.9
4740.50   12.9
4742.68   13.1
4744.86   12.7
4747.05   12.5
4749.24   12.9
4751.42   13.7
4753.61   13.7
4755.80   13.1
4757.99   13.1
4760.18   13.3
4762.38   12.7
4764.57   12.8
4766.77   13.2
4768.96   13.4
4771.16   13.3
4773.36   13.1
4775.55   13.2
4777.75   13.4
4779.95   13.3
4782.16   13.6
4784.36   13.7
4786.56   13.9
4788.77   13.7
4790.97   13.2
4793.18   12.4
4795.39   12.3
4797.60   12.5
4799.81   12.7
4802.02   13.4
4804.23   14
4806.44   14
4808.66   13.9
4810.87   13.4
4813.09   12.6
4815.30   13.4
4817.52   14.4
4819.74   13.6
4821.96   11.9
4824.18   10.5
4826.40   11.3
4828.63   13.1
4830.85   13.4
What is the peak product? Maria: 202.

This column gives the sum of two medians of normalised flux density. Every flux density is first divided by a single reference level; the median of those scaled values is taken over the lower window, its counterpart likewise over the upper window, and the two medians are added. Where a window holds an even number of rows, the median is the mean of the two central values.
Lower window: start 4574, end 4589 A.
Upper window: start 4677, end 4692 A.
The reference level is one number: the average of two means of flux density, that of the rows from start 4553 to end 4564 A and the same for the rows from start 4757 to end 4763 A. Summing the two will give 2.07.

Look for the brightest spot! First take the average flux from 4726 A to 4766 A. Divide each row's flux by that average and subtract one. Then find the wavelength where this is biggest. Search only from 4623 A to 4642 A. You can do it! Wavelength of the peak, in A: 4624.06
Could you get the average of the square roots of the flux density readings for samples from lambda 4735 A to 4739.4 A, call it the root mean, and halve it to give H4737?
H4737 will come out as 1.82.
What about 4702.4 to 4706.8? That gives 1.83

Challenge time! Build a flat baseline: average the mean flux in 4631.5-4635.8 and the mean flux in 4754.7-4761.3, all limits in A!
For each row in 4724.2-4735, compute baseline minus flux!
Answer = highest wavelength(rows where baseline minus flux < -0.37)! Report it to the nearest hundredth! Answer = 4733.95 A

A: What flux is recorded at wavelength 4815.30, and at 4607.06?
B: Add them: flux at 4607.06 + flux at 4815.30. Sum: 26.7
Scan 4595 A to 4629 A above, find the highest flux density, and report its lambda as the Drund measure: 4624.06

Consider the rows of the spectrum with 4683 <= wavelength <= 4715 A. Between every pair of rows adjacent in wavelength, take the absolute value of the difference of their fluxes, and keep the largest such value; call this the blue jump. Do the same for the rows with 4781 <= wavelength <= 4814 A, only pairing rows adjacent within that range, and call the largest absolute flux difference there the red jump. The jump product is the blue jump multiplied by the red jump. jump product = 1.68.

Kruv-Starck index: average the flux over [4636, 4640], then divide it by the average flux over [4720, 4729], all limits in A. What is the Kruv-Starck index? 0.90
